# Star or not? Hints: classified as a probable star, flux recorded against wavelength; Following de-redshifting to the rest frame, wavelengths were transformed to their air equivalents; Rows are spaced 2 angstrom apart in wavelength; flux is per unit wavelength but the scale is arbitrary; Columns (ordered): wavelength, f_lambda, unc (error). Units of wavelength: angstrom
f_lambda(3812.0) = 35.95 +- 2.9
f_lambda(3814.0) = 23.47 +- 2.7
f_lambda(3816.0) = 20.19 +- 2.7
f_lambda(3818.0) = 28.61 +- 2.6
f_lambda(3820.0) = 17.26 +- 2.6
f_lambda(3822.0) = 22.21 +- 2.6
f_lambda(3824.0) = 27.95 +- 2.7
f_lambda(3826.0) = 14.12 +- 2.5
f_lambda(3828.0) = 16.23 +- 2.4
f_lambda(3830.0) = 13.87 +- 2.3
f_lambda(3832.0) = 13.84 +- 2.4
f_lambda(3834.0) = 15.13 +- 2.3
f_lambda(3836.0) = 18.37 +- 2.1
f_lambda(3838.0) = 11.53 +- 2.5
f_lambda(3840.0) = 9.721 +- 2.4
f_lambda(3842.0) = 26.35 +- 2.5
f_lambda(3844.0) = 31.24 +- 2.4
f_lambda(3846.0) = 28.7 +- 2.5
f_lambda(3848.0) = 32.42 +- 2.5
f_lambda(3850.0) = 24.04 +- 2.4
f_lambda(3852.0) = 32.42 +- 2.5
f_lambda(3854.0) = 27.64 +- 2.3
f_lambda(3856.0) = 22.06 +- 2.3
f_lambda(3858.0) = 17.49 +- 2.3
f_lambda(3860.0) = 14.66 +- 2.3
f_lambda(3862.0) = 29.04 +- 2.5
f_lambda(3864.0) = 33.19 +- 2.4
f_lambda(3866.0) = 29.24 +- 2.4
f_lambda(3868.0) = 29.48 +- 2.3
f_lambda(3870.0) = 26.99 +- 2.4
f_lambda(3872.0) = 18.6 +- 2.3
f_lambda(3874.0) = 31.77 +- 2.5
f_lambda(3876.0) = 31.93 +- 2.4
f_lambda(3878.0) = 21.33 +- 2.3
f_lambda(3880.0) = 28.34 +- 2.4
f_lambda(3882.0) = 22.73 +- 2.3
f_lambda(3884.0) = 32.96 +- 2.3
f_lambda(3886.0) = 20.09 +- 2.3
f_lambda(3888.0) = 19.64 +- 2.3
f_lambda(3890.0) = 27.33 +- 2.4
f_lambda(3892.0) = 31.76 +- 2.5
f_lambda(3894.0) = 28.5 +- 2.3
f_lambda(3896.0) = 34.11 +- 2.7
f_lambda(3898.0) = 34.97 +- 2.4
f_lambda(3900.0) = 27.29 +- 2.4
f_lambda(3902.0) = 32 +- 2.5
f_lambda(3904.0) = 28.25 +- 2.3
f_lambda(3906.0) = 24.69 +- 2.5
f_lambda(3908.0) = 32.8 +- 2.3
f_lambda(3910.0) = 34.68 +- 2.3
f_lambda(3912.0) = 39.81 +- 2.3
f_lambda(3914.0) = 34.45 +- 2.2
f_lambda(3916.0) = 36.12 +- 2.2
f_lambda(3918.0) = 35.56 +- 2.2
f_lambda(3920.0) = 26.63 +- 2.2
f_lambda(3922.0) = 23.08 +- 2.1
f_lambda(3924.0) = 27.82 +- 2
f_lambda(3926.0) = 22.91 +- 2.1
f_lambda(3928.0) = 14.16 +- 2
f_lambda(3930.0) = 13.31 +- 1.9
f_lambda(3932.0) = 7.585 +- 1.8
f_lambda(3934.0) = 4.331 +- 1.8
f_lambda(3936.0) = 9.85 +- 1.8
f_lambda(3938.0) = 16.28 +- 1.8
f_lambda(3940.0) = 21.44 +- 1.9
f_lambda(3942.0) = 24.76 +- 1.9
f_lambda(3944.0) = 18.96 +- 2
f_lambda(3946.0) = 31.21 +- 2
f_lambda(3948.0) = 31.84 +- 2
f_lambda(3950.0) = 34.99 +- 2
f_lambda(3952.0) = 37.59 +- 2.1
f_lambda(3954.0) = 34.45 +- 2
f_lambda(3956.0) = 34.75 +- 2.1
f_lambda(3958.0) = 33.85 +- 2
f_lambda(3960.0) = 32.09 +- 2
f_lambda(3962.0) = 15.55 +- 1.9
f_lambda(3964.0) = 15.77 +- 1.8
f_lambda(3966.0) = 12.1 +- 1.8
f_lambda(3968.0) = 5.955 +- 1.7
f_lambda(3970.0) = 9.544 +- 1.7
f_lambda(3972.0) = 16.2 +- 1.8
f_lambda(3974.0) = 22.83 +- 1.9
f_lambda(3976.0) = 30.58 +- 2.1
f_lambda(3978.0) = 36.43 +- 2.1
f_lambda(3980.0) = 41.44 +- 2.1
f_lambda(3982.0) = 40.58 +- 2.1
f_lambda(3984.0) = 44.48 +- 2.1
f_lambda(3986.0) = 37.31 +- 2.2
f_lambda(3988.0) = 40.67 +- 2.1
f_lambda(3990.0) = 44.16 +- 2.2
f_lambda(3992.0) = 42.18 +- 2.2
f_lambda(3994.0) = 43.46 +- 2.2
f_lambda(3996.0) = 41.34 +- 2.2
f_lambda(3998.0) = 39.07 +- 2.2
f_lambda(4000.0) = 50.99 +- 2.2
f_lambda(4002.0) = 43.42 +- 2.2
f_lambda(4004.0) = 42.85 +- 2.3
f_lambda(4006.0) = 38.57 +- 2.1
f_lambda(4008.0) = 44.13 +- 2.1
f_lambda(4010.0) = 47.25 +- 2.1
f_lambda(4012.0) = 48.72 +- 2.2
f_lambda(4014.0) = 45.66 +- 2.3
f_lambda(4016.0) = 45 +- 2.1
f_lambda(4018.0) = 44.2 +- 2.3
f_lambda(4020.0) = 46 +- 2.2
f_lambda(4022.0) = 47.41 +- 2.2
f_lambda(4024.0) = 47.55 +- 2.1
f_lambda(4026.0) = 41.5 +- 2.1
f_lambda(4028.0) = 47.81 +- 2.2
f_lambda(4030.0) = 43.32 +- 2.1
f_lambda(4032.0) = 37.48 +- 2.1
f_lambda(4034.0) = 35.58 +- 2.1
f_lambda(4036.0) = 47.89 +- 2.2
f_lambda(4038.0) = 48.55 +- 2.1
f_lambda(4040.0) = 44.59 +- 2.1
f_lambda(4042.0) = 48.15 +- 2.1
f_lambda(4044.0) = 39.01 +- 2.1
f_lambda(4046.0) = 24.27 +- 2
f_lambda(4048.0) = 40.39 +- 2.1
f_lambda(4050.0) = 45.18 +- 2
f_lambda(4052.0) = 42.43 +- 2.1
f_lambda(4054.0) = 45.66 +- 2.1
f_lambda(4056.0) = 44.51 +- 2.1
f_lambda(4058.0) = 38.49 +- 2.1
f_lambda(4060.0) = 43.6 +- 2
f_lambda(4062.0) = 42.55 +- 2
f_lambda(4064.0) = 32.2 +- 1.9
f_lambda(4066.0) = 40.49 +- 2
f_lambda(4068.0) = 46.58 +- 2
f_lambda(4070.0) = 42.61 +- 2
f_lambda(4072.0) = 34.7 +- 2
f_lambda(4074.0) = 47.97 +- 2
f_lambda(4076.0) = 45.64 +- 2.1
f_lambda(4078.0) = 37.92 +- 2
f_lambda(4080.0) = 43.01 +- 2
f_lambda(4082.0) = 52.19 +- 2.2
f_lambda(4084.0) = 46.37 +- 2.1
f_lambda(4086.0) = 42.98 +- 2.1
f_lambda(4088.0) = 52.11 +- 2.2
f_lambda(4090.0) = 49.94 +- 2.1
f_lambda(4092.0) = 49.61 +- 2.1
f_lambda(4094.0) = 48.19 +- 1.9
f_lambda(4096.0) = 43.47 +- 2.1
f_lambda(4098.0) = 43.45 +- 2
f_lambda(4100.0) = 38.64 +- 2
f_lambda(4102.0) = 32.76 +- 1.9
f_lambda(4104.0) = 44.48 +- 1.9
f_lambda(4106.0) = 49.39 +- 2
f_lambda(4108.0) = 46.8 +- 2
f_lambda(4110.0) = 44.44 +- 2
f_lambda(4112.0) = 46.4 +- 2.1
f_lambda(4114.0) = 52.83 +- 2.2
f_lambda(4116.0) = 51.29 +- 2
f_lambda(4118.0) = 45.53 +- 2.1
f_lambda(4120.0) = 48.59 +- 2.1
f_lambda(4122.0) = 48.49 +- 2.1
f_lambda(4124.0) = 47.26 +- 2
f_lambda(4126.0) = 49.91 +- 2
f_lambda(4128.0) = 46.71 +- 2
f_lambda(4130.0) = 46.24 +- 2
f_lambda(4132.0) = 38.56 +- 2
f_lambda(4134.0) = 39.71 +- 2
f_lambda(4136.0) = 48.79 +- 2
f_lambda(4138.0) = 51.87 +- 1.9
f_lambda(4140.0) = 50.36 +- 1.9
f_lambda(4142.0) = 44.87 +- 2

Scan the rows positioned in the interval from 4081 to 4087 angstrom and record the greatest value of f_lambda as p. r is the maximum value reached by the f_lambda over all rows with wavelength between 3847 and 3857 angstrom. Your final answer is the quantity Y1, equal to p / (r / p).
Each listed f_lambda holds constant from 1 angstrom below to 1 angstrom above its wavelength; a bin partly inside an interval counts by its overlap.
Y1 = 84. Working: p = 52.19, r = 32.42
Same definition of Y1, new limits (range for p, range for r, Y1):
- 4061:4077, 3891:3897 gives 67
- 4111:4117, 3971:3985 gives 63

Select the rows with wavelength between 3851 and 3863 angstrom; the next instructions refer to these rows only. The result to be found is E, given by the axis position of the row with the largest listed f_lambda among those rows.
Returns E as 3852.0 angstrom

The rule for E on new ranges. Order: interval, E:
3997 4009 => 4000.0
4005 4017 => 4012.0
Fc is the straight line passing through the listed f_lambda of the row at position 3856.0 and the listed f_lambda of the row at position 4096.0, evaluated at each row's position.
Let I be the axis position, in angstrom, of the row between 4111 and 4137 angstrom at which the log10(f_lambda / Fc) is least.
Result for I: 4132.0 angstrom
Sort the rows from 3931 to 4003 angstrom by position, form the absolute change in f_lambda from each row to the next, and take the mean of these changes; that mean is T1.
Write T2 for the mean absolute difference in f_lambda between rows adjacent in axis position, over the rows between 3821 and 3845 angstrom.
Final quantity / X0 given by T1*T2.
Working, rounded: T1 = 4.6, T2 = 5.3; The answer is 24.8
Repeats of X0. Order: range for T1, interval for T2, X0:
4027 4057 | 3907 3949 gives 28.5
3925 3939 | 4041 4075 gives 36.2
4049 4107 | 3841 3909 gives 30.2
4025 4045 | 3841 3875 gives 30.9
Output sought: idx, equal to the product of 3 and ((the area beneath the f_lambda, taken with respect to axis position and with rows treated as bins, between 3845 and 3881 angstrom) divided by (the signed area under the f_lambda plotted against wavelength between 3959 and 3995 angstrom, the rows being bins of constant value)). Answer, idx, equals 2.7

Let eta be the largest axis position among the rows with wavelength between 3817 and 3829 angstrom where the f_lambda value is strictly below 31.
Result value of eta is 3828.0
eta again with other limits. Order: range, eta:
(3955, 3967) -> 3966.0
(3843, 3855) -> 3854.0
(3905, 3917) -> 3906.0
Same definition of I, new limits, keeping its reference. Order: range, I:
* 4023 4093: 4046.0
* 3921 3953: 3934.0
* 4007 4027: 4026.0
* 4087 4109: 4102.0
